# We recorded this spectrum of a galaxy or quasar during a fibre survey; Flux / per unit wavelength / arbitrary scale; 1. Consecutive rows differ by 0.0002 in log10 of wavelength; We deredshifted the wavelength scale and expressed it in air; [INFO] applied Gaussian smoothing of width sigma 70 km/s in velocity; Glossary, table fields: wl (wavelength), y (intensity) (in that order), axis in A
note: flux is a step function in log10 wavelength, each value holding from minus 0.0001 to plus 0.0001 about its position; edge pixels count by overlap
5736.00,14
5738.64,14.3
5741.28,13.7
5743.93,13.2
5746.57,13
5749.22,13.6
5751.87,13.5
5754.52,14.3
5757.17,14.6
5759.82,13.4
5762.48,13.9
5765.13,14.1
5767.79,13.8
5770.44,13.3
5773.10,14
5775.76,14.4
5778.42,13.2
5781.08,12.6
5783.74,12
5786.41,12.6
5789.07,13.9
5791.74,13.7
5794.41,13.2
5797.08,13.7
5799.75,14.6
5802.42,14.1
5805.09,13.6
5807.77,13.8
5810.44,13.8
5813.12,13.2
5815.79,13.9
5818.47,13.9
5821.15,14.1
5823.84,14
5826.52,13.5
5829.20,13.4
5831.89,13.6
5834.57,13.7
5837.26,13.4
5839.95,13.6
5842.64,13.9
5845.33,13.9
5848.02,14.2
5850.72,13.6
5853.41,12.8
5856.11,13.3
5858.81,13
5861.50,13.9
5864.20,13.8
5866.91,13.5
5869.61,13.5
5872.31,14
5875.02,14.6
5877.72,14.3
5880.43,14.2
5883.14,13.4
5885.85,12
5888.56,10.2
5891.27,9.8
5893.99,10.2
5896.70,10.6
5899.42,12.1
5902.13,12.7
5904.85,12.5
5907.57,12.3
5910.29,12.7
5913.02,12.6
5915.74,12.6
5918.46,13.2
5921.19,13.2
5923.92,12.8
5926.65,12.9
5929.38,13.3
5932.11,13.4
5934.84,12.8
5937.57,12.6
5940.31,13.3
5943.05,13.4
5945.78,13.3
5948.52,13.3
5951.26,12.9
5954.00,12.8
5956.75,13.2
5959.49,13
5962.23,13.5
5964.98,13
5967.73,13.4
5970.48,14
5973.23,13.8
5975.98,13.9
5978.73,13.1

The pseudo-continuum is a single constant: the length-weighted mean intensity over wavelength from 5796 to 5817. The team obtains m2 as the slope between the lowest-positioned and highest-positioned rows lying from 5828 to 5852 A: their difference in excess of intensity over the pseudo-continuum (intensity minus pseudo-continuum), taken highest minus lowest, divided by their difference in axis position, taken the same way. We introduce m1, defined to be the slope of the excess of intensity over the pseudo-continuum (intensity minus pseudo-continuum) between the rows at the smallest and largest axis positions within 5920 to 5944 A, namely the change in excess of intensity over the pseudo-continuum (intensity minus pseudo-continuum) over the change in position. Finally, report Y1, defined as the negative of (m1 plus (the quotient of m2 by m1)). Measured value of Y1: -1.0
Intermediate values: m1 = 0.01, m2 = 0.009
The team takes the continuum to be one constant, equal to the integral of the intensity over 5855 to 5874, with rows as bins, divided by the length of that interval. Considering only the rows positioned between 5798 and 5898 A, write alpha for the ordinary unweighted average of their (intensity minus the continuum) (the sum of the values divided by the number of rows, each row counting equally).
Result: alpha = -0.3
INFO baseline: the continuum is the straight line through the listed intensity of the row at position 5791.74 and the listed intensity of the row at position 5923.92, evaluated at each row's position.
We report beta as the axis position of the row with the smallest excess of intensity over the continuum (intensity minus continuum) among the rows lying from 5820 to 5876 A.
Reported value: 5853.41 A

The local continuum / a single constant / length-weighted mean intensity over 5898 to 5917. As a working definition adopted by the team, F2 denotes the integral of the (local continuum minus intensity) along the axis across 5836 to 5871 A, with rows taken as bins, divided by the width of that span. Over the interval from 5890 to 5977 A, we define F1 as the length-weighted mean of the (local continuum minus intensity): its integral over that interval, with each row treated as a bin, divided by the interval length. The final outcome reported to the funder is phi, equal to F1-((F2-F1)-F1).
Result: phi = 0.2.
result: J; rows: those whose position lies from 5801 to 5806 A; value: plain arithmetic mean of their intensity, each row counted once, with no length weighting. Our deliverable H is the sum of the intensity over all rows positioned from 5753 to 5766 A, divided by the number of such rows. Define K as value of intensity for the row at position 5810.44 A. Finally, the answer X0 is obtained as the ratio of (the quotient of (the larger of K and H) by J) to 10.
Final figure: 0.102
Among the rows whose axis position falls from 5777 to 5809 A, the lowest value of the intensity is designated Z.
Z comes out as 12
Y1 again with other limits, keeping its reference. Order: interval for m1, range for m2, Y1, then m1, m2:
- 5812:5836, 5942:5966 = 0.8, 0.02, -0.018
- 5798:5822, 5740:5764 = 0.4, -0.02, 0.009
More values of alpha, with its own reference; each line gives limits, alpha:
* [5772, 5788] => -0.5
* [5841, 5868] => 0.0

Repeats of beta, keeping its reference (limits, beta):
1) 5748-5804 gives 5783.74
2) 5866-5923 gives 5891.27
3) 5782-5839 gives 5783.74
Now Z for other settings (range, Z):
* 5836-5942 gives 9.8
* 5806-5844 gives 13.2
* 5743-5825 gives 12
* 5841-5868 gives 12.8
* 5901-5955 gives 12.3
